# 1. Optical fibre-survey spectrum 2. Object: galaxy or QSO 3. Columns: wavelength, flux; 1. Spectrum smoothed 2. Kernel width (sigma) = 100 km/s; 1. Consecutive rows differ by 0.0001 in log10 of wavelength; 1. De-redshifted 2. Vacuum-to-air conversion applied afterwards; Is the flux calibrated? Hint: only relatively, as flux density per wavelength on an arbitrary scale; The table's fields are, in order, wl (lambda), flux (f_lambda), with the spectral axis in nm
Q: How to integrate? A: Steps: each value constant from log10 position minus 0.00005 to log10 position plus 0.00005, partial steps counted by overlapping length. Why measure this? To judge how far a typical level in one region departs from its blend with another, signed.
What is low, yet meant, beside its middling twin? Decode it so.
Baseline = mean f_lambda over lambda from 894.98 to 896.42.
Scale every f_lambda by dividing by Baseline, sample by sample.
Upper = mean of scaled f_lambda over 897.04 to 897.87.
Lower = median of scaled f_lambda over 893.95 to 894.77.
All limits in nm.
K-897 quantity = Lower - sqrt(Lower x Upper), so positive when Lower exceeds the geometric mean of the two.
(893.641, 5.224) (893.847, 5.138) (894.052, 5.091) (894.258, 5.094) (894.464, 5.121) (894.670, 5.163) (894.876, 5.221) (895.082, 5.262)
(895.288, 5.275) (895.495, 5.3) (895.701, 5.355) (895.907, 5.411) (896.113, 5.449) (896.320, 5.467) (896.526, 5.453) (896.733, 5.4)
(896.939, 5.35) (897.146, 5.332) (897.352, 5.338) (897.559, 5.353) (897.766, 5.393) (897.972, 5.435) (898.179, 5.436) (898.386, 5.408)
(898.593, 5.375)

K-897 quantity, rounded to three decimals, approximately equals -0.023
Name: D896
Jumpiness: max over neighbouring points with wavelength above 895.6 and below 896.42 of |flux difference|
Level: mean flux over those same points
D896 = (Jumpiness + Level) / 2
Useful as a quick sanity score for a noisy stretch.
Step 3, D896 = 2.74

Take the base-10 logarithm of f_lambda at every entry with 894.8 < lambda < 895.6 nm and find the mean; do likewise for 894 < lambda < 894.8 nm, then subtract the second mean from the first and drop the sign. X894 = 0.012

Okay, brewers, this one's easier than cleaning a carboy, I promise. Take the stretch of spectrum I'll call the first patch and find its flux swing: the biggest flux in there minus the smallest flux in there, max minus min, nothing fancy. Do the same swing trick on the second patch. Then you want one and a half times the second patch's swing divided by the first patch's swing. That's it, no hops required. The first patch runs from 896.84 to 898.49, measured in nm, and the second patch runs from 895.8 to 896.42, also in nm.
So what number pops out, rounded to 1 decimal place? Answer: 0.8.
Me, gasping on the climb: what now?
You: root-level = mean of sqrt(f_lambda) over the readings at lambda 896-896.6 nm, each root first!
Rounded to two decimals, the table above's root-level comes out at 2.34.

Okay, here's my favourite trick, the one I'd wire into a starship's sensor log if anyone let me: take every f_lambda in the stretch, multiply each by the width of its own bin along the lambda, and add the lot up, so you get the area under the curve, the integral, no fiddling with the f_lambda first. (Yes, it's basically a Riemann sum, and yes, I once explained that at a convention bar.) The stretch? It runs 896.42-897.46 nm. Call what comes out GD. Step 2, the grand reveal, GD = 5.6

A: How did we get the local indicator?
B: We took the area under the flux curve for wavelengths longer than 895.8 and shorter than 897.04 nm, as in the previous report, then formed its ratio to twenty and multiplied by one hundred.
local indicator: 33.6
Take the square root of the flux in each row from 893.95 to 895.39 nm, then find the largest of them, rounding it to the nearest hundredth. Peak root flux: 2.30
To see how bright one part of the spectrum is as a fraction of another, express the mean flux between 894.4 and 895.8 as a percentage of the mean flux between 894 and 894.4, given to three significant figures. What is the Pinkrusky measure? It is 103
